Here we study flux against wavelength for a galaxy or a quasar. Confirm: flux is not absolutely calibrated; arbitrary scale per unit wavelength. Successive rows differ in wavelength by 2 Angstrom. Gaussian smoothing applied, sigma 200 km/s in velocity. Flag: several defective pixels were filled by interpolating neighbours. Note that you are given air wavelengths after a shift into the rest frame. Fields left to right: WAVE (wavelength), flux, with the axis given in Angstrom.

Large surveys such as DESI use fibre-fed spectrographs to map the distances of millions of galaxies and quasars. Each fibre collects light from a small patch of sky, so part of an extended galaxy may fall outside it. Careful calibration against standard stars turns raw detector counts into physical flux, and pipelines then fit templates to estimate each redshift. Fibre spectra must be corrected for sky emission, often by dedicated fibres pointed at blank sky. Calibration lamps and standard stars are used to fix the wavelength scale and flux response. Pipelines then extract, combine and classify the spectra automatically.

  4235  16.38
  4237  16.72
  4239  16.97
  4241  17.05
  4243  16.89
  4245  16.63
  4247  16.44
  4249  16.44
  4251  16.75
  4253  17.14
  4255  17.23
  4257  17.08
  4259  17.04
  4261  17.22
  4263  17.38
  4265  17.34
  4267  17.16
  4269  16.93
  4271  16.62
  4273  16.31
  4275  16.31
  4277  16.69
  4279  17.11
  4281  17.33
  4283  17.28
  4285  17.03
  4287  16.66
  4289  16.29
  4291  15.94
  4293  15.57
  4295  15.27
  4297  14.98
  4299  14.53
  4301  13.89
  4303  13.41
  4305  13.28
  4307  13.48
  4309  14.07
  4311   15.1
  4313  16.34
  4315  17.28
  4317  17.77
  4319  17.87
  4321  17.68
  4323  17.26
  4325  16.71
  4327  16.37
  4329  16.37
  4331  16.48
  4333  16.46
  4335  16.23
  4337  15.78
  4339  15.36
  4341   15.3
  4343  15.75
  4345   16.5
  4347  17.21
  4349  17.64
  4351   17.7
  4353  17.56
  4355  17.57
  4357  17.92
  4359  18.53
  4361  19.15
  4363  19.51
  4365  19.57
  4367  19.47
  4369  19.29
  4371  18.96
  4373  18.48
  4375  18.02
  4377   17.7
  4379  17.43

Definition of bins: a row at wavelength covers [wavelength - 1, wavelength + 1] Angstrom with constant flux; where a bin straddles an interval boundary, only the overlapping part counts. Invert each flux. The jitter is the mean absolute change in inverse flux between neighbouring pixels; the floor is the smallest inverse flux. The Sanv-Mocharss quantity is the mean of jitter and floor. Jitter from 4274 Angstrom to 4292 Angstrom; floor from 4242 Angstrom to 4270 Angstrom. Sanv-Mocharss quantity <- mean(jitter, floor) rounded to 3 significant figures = 0.0293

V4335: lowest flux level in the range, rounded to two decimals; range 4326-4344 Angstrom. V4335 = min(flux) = 15.30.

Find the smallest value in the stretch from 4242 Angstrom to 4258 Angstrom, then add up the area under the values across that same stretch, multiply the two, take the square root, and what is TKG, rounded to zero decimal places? 67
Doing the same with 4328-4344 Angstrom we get 63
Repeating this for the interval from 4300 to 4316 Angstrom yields 56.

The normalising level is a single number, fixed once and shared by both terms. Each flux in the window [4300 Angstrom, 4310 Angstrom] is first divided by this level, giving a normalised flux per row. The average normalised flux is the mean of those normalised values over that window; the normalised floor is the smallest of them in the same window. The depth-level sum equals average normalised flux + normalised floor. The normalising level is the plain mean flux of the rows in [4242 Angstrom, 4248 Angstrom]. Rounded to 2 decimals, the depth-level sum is 1.62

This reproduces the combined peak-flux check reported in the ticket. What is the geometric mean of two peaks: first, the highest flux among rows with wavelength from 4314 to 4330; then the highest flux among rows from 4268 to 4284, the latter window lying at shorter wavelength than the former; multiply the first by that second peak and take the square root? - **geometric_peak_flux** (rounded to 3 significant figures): 17.6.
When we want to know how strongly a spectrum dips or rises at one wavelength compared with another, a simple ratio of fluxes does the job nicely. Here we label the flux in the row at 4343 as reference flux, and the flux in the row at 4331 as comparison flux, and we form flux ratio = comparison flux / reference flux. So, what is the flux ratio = 1.05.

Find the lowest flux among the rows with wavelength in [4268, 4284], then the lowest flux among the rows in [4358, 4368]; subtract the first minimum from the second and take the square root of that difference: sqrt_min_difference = 1.5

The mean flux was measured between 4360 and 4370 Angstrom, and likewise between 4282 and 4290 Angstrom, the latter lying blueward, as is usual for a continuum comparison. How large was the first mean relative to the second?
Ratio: 1.15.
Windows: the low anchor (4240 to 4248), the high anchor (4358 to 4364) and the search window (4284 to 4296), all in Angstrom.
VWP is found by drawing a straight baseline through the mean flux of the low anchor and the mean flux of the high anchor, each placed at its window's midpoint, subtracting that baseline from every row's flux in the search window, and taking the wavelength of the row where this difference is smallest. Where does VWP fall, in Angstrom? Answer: 4295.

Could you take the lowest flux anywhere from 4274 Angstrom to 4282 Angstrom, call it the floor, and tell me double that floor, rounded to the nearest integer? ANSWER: 33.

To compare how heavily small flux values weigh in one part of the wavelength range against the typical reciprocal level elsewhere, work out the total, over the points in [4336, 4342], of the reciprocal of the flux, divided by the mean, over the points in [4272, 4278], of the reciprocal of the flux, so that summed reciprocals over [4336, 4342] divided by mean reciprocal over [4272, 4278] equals 3.19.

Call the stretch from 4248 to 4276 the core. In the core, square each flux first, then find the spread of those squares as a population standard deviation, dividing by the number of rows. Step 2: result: 12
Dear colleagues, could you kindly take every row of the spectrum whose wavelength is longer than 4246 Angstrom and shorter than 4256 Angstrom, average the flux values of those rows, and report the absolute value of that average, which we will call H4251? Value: 16.8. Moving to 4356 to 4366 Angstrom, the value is 18.9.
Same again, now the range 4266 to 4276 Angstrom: 16.7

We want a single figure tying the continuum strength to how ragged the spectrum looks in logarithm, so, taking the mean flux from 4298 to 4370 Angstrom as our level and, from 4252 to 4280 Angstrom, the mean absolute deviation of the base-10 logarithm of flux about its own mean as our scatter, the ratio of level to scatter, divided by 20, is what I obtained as 114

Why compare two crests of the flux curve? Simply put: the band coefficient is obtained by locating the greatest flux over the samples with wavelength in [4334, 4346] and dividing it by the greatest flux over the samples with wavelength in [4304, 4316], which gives 0.95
